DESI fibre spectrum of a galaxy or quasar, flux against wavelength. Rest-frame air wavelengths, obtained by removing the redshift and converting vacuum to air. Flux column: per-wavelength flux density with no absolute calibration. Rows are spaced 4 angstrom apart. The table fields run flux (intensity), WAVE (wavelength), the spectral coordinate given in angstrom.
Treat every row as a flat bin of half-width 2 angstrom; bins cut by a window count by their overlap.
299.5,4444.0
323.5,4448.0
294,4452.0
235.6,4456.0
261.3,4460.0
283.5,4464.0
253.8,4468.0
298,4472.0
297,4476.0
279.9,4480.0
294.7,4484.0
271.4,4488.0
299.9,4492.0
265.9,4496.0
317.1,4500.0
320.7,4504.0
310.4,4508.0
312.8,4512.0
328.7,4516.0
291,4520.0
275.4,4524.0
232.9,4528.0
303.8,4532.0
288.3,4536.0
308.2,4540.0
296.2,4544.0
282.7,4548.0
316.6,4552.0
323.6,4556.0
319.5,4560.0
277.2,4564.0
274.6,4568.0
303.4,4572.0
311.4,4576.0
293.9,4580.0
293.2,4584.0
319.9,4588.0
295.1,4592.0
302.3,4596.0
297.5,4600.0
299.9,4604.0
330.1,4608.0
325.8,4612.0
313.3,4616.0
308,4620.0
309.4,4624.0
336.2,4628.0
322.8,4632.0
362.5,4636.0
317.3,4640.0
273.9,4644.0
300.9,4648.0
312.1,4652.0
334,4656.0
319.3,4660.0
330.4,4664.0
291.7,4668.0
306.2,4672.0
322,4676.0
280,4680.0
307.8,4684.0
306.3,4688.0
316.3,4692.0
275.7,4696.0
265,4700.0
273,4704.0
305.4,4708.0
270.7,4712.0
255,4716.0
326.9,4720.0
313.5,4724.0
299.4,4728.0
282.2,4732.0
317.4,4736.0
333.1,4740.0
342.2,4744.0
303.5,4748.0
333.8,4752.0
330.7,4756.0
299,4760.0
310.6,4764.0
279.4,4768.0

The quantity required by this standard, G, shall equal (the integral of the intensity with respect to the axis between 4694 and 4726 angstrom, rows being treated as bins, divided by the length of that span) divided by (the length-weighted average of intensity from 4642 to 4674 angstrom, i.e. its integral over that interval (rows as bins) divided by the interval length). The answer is 0.93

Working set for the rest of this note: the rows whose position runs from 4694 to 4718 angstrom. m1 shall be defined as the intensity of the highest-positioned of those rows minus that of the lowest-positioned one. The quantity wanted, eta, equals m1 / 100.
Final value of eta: -0.2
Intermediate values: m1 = -21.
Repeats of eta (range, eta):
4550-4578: -0.1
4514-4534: -0.2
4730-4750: 0.2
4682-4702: -0.4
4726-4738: 0.2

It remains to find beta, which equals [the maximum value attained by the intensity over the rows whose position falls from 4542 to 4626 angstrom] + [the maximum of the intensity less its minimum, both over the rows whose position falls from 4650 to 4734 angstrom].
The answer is 409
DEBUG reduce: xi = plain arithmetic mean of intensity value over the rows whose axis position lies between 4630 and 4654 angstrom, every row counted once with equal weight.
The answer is 315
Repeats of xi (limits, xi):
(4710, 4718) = 263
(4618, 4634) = 319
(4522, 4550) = 284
